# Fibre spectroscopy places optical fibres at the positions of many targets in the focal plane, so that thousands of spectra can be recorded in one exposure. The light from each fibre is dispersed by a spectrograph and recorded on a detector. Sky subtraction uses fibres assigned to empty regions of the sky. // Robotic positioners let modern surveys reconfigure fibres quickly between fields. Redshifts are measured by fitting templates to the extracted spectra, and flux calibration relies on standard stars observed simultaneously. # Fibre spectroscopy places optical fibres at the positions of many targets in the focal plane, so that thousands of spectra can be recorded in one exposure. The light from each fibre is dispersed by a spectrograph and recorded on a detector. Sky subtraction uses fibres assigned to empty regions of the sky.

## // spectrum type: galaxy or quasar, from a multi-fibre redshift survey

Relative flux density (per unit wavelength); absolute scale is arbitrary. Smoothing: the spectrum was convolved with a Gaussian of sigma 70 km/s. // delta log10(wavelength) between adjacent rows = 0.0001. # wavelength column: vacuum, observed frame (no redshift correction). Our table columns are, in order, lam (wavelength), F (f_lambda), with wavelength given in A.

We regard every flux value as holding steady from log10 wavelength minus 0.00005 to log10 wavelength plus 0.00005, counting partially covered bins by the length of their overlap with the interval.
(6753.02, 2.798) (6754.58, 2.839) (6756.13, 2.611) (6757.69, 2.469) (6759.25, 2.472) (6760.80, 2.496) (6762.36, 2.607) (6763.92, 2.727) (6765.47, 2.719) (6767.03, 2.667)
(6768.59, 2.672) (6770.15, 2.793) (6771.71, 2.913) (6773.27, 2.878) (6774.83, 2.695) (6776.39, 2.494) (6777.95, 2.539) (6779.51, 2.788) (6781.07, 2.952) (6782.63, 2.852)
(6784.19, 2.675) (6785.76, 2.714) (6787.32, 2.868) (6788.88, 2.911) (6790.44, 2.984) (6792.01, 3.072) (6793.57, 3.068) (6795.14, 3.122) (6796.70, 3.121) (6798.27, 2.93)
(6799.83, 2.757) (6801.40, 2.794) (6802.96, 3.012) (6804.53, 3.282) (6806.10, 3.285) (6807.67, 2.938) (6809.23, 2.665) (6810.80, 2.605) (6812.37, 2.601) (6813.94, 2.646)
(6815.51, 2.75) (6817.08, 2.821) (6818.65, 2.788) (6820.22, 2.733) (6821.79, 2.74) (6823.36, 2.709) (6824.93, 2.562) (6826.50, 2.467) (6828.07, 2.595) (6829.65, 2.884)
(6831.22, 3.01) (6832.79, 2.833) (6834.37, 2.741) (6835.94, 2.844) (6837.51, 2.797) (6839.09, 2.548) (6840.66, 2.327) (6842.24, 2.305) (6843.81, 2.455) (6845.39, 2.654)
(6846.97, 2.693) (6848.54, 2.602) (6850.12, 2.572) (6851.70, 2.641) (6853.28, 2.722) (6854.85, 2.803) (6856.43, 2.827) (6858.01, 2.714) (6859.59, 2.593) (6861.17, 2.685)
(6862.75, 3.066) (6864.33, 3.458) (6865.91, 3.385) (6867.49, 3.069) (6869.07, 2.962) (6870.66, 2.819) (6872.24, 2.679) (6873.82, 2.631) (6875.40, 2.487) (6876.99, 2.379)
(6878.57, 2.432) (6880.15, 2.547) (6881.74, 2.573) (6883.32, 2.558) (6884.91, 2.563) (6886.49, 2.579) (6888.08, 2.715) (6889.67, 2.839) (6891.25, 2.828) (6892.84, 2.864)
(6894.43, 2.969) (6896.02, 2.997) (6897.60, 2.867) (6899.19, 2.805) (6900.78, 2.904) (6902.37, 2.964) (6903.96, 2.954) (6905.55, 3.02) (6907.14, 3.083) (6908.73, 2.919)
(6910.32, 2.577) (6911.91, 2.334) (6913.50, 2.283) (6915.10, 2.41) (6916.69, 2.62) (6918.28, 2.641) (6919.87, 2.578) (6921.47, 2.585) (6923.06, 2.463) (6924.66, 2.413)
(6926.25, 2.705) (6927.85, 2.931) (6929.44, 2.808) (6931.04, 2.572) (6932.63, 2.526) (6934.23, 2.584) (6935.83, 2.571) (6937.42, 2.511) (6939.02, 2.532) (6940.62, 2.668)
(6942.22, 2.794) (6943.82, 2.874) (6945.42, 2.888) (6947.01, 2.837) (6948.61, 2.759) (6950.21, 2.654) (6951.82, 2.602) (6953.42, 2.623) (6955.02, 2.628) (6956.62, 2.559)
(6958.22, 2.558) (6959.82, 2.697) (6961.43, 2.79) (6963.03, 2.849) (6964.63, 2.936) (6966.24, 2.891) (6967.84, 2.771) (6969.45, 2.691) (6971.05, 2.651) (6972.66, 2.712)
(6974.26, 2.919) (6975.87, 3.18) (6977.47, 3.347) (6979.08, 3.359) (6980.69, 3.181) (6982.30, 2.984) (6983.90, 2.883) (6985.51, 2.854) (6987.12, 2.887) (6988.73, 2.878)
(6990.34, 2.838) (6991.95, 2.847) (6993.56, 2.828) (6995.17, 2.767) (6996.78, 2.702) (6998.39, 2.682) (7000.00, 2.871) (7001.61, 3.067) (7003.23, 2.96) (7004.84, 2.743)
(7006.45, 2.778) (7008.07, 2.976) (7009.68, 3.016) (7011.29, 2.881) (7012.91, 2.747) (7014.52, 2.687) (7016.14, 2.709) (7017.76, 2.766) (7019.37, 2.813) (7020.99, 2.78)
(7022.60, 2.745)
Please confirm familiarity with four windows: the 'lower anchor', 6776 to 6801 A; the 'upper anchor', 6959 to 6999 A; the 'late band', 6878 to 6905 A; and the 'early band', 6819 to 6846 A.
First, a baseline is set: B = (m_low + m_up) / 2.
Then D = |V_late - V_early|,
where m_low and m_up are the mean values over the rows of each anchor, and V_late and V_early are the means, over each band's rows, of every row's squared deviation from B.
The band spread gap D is 0.04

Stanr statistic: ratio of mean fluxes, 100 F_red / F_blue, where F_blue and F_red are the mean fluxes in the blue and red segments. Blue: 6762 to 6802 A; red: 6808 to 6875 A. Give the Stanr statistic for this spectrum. 97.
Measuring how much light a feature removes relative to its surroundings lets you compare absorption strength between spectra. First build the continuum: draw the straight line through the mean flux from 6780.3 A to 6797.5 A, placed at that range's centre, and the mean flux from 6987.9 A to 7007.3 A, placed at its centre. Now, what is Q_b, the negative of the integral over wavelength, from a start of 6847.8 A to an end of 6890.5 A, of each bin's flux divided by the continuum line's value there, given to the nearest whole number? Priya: -40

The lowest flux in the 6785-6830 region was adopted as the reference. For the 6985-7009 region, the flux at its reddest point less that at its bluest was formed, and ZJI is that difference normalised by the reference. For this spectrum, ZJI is 0.05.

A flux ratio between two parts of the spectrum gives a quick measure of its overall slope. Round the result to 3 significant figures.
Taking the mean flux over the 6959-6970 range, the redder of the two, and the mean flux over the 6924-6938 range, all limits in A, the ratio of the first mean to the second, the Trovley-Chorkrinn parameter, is 1.07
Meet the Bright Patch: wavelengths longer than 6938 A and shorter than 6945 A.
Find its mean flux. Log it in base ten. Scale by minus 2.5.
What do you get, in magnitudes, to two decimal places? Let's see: -1.09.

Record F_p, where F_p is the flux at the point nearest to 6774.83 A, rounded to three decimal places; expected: 2.695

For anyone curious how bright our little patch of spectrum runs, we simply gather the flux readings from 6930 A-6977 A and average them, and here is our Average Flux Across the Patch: 2.72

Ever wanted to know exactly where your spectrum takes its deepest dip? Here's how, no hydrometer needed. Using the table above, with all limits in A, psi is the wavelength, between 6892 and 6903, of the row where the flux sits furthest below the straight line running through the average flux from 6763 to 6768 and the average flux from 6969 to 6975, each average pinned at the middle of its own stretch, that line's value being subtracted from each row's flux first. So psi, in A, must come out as 6899.19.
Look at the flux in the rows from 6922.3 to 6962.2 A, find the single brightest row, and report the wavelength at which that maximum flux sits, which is 6927.85 A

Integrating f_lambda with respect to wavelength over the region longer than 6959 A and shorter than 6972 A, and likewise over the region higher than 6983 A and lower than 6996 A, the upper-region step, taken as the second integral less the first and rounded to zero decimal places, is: 1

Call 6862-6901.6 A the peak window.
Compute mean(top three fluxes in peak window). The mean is 3.30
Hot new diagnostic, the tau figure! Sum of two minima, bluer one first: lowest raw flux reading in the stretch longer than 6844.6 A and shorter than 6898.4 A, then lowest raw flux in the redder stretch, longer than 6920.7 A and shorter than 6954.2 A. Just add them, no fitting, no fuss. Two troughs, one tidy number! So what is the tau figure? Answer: 4.79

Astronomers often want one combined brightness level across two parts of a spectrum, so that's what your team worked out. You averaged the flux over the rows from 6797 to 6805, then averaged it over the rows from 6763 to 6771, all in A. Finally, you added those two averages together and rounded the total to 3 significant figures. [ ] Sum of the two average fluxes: 5.67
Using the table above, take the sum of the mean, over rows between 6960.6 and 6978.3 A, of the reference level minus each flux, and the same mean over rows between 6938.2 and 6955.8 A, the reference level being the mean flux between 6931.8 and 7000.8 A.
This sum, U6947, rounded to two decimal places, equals -0.01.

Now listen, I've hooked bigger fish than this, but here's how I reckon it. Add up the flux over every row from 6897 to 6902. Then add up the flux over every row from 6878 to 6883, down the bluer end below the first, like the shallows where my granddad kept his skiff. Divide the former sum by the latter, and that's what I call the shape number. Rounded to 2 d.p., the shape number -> 1.14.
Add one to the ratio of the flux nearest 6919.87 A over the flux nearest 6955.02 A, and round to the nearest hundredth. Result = 1.98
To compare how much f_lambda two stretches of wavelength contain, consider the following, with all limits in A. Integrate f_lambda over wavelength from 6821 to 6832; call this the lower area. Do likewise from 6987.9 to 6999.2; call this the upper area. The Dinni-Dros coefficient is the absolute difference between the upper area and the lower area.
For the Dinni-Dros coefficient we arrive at 1.7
